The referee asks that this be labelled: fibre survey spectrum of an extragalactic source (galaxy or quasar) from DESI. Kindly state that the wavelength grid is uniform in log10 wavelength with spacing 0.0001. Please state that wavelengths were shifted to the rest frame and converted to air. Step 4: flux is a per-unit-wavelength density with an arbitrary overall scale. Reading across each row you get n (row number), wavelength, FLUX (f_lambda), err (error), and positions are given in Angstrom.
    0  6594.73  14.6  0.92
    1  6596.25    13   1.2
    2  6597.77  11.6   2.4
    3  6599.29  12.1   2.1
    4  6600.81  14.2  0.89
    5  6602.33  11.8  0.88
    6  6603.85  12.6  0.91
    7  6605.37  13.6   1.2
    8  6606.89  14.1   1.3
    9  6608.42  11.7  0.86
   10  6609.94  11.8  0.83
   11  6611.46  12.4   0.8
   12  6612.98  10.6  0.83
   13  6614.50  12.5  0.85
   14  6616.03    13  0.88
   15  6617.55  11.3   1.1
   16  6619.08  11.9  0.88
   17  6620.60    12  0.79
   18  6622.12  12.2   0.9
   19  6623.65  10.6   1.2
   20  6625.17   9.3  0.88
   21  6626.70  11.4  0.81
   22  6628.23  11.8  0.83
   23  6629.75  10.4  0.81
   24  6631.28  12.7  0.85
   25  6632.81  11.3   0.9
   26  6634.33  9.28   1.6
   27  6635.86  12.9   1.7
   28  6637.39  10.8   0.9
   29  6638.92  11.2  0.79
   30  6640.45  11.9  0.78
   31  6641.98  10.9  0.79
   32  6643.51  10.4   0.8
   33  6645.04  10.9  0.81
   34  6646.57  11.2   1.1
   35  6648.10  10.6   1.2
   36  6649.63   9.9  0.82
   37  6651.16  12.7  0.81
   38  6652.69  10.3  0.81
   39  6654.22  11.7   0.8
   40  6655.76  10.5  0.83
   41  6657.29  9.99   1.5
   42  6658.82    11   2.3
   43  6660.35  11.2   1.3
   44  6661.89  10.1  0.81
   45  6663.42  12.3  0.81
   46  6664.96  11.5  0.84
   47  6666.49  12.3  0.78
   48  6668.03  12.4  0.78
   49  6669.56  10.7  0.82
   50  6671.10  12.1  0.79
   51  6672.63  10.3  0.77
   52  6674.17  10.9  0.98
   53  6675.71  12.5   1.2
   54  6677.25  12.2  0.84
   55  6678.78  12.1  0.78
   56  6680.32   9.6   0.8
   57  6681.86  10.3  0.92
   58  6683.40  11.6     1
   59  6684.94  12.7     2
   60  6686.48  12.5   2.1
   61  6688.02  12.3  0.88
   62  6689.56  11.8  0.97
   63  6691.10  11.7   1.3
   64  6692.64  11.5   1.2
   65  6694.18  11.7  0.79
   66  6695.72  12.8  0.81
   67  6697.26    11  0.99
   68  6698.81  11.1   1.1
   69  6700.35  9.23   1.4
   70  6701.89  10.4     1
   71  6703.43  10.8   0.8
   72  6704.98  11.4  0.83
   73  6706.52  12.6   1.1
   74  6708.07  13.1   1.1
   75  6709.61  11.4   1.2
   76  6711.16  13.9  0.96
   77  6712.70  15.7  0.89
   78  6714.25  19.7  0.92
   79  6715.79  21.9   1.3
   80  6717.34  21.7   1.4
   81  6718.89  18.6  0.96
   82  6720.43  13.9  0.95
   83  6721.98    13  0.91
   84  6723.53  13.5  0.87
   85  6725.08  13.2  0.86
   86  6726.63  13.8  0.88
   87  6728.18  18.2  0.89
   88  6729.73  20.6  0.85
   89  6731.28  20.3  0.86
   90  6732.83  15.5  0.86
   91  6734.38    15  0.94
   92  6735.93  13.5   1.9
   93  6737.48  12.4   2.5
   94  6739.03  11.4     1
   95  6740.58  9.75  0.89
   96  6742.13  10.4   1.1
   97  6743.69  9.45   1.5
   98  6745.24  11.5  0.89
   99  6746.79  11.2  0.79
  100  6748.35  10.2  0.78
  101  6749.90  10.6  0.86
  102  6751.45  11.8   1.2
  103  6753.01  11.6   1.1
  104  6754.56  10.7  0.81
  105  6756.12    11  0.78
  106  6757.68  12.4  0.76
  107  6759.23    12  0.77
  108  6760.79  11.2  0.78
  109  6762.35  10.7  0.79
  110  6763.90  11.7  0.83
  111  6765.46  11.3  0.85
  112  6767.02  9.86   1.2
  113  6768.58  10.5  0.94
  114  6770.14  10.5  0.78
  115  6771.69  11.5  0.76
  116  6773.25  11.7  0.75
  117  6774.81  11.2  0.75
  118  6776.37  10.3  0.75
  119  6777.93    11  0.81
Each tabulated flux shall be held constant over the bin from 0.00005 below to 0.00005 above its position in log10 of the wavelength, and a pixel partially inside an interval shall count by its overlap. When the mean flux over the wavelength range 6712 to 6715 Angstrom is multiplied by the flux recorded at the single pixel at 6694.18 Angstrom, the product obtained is 207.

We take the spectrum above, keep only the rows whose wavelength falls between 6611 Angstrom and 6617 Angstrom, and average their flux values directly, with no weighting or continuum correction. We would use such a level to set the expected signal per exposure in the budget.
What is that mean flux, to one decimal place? 12.1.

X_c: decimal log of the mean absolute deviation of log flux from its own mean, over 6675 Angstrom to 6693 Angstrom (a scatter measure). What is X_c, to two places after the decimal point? -1.60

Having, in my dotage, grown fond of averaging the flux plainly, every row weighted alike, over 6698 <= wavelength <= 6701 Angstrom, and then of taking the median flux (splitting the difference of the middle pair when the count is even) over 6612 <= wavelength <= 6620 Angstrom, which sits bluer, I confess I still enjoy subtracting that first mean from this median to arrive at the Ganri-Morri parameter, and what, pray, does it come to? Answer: 1.7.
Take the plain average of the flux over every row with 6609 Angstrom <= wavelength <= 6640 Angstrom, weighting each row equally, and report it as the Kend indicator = 11.5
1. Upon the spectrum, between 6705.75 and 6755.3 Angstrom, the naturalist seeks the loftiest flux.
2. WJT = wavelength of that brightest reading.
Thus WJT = 6715.79 Angstrom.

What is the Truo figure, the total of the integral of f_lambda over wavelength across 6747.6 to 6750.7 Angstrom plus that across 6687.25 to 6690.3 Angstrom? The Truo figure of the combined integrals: 69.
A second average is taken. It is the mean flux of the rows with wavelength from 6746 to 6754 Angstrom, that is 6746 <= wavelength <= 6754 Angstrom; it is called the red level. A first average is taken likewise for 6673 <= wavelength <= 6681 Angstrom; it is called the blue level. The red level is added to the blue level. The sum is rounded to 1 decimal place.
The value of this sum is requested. 22.5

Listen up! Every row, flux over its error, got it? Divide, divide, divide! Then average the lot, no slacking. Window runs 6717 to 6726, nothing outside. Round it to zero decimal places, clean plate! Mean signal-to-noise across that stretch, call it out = 16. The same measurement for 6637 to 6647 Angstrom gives 13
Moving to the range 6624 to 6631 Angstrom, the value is 13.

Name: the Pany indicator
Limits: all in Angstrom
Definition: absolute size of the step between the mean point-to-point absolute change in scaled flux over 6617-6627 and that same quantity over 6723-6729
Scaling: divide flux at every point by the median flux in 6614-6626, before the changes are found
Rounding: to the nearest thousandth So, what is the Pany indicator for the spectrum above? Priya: 0.066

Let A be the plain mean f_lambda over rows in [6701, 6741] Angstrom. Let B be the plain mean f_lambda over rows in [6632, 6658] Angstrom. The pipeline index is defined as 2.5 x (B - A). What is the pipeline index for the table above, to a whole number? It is -10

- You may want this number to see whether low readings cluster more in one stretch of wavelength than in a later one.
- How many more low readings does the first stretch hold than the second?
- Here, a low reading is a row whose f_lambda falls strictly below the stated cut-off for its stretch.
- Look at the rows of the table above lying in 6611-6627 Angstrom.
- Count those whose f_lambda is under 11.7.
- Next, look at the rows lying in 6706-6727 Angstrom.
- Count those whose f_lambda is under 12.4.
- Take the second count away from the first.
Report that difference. 4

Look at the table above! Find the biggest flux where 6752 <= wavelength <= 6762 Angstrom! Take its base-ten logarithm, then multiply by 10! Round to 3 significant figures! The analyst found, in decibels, 10.9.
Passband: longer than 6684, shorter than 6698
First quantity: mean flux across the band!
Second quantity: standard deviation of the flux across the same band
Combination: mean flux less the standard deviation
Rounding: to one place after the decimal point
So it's 11.4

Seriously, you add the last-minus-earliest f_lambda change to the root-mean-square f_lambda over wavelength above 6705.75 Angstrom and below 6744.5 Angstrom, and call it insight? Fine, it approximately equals 12.2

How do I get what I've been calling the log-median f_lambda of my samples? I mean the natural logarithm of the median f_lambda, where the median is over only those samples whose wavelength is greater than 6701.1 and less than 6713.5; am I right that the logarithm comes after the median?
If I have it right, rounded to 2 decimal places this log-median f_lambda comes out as 2.48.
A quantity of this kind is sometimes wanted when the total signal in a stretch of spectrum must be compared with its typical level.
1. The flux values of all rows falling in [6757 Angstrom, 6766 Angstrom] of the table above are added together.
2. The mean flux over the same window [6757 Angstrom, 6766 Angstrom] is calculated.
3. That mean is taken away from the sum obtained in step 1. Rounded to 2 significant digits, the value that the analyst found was 58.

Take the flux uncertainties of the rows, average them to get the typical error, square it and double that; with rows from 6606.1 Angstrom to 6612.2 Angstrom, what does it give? 1.80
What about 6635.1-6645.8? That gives 1.76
